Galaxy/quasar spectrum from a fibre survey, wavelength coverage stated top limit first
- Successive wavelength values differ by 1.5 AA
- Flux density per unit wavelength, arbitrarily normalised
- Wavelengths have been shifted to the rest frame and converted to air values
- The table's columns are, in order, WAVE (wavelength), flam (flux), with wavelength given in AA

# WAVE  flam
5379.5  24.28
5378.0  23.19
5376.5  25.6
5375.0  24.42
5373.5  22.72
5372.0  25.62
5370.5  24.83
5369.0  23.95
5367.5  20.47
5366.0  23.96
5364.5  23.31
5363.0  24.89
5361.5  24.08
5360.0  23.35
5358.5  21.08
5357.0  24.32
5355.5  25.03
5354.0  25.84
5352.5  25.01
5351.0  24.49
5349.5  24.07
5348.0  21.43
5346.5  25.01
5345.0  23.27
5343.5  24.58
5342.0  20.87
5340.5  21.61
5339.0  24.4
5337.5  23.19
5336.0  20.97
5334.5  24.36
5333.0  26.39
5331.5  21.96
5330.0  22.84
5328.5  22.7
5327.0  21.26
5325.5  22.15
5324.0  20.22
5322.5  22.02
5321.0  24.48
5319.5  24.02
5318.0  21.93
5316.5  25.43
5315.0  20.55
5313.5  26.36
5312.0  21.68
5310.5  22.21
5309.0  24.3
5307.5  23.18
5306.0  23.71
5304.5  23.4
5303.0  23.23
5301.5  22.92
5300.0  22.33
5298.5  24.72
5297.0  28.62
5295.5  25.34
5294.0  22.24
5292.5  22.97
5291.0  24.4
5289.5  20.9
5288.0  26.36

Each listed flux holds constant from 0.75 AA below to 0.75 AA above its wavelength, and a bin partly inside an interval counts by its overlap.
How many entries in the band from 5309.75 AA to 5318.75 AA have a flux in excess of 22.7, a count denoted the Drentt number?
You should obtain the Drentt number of 2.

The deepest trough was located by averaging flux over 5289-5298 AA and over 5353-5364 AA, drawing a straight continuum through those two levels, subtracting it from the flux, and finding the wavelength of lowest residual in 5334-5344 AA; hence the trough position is 5342.0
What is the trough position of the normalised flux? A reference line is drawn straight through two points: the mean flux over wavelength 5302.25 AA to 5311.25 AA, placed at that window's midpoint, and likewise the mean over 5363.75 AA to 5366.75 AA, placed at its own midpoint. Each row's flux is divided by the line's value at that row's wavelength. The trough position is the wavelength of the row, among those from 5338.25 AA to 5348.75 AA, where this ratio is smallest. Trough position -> 5342.0 AA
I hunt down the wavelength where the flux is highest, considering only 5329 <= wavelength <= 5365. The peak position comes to 5333.0 AA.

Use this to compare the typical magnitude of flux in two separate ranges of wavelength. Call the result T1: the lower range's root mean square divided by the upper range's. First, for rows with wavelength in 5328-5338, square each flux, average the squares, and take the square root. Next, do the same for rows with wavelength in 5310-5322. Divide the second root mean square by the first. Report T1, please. 1.01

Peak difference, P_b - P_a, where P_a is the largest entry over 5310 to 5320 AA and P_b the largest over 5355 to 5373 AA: -0.74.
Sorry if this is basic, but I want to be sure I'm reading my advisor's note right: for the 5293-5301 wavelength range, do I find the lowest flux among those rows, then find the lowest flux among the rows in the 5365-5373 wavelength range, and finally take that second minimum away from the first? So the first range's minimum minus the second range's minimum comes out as 1.8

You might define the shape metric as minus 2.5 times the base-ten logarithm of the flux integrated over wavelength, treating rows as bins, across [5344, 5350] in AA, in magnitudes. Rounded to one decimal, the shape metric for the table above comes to -5.4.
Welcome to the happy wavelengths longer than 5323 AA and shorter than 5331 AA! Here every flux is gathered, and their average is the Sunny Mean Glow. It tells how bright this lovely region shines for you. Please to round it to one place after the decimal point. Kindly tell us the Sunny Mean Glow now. 21.8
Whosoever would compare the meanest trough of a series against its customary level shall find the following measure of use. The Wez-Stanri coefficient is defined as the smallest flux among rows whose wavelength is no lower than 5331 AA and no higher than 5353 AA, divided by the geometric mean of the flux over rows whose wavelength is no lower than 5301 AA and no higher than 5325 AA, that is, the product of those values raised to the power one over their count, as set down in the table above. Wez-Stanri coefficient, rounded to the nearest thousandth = 0.906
